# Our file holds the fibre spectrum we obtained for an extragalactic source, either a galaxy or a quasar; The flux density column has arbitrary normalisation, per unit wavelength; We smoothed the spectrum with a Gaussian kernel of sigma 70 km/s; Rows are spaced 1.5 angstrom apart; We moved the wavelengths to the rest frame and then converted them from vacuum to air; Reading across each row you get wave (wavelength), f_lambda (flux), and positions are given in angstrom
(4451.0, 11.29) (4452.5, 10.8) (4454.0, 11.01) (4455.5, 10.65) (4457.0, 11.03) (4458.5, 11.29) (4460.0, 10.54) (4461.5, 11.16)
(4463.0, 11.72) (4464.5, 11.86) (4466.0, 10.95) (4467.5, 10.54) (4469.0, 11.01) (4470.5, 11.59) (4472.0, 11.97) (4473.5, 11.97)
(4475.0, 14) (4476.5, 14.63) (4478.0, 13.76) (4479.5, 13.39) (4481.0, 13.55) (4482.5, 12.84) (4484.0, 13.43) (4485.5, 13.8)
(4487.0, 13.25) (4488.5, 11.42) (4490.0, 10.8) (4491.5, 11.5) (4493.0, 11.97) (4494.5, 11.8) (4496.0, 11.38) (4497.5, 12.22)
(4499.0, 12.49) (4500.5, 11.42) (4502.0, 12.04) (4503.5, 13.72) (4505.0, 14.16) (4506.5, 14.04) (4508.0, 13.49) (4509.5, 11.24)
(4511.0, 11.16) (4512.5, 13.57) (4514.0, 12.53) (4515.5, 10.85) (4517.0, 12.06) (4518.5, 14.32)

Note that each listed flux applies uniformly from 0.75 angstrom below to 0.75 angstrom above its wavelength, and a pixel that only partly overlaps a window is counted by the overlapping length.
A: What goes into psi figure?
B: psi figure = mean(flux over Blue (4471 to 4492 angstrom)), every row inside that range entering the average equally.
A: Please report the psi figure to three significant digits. 12.9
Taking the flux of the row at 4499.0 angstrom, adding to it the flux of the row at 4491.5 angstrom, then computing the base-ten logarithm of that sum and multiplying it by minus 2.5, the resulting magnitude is -3.45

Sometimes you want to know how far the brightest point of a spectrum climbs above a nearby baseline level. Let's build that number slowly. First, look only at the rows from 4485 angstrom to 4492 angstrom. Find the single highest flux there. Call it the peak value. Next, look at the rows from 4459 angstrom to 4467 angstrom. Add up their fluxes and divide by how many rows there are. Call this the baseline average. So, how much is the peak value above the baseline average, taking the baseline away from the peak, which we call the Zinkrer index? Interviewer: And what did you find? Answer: 2.6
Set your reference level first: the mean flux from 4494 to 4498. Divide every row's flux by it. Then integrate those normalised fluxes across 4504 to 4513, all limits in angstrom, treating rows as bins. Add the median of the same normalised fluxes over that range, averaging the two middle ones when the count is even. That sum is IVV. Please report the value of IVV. 11.0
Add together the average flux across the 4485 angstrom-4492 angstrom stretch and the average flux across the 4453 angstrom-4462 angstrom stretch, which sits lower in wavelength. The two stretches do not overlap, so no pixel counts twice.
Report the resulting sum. 23.1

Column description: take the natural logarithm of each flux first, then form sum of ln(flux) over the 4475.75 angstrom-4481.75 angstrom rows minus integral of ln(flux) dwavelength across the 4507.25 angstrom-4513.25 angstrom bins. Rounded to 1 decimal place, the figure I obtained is -4.6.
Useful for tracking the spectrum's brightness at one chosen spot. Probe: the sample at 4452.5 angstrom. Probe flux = 10.8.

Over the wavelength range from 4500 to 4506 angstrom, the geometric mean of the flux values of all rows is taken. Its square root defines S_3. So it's 3.58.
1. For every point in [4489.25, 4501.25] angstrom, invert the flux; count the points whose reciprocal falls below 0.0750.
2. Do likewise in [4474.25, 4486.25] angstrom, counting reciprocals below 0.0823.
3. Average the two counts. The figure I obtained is 4.0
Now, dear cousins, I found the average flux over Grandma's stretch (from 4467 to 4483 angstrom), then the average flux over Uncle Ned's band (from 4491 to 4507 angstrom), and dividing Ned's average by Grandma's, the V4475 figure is 0.98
